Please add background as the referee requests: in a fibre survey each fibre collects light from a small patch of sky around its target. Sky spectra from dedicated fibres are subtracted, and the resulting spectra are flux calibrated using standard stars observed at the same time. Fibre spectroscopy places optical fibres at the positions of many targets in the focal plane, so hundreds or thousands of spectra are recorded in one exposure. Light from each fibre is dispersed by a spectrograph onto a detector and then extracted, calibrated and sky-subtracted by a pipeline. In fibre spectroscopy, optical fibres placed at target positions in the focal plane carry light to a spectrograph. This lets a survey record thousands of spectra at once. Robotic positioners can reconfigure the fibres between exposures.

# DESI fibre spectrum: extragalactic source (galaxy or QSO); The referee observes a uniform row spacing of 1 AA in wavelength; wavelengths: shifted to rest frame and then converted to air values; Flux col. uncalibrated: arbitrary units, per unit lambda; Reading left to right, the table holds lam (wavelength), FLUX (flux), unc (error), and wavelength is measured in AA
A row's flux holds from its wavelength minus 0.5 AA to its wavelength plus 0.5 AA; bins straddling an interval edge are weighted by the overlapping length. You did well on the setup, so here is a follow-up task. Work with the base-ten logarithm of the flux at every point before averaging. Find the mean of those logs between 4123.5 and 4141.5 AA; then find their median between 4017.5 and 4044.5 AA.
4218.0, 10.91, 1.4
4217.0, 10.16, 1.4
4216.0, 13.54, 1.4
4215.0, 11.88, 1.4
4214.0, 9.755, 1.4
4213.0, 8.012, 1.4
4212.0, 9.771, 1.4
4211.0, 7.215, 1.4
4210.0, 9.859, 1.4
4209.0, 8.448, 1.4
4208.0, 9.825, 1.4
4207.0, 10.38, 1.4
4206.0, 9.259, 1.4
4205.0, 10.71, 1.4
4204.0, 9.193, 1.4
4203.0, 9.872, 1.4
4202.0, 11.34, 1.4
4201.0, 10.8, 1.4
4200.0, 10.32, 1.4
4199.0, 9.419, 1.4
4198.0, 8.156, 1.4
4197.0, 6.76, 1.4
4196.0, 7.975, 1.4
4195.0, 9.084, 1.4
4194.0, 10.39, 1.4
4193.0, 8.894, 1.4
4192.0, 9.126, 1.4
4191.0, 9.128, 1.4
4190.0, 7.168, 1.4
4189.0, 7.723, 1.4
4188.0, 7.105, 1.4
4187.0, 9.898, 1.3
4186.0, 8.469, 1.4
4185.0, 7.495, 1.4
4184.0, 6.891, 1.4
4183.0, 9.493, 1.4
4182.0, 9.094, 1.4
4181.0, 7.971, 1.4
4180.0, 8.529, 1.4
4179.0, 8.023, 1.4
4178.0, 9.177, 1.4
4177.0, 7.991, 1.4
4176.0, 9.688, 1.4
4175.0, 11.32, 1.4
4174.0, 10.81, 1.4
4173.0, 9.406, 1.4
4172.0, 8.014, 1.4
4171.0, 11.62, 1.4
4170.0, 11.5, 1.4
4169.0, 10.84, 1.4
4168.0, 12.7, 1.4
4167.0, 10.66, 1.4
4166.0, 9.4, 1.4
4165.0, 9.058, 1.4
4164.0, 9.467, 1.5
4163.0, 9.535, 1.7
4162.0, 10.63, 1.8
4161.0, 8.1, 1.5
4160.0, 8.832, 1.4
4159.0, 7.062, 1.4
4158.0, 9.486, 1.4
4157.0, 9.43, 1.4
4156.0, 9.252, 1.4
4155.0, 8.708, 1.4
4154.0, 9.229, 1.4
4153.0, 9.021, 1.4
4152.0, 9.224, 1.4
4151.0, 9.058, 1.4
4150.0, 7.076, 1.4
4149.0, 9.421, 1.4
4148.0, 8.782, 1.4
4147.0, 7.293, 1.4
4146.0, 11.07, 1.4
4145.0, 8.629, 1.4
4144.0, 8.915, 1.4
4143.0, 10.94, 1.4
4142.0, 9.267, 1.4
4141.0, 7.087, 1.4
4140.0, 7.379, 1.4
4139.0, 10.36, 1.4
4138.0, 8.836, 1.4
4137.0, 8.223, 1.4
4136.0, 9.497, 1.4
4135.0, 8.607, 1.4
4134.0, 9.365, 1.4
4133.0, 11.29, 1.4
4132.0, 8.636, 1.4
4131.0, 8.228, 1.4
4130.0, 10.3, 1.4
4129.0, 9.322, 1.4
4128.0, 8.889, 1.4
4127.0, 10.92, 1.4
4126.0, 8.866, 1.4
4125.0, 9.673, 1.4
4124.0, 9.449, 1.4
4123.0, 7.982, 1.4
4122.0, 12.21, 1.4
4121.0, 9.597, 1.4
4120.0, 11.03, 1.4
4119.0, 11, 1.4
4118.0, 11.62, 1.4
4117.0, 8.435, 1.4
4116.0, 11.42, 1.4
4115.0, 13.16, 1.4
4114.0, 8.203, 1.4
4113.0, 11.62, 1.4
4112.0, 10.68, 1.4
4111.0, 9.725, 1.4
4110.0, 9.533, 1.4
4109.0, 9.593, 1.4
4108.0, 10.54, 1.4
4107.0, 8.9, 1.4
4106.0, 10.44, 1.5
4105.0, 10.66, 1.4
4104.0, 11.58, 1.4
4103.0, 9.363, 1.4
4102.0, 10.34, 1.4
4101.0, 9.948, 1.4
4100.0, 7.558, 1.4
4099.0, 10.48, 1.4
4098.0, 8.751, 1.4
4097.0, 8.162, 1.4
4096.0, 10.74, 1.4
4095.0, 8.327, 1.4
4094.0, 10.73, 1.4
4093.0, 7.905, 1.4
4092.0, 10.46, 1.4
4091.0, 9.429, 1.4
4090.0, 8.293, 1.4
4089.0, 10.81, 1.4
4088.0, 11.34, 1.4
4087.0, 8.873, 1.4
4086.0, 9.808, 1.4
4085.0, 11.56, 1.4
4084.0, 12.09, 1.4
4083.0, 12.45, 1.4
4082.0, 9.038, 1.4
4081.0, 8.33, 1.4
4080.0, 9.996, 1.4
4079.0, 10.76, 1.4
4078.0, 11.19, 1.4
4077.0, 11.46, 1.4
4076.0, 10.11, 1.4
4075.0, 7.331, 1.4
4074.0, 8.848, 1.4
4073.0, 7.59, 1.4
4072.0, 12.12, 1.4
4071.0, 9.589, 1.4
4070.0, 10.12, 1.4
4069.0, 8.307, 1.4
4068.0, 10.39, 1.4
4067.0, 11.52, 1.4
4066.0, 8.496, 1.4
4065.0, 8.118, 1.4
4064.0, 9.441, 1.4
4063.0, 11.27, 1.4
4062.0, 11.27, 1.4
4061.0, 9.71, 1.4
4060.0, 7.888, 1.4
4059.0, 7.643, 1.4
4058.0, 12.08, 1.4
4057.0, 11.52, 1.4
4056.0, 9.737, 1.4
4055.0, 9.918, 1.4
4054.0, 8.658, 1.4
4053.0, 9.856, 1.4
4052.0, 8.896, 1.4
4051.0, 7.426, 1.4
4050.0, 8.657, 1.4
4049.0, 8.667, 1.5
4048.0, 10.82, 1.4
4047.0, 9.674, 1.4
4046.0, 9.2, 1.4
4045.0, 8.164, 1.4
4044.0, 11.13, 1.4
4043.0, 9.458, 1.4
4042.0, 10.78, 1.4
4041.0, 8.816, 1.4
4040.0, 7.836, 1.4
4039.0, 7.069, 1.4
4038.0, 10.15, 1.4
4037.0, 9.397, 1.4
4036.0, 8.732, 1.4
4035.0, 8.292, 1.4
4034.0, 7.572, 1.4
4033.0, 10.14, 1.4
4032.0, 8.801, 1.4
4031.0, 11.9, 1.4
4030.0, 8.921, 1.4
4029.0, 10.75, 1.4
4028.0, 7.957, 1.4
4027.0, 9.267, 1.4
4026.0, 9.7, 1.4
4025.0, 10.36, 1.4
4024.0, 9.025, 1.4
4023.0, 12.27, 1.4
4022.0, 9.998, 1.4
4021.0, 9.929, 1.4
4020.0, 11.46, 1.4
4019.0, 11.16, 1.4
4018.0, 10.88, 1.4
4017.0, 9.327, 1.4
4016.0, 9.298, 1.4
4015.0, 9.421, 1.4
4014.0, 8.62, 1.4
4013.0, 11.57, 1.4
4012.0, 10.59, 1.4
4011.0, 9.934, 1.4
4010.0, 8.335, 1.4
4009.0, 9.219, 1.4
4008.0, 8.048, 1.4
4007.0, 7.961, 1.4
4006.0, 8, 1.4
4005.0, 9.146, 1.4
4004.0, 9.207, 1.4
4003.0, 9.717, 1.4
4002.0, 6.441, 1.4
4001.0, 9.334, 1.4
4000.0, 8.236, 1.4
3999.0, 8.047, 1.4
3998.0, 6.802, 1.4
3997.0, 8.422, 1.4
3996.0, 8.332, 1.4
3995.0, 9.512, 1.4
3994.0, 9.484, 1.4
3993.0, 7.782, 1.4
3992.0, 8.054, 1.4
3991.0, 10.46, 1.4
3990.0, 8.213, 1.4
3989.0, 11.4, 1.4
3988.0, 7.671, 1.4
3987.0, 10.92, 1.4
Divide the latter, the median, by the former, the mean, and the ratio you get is 1.03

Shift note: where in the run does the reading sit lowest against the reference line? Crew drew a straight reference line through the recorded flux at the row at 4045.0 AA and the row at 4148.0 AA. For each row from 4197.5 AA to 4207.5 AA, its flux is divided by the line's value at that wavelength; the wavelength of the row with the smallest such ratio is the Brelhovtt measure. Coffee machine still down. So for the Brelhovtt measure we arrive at 4198.0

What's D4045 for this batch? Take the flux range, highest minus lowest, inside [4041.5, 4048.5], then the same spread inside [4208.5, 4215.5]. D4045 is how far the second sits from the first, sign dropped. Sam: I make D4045 1.70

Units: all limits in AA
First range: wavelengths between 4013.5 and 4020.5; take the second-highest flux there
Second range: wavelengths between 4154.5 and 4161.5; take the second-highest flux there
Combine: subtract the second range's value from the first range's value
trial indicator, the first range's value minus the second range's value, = 1.7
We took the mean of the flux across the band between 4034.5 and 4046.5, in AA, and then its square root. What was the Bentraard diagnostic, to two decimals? 3.01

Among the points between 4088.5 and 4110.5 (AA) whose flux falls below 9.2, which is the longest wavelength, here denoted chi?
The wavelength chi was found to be 4107.0 AA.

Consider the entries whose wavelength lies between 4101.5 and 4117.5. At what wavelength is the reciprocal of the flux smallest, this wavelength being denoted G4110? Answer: 4115.0 AA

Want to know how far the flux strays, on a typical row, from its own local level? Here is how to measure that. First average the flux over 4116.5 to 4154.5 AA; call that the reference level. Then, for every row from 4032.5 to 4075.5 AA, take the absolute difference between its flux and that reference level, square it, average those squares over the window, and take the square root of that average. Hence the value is 1.35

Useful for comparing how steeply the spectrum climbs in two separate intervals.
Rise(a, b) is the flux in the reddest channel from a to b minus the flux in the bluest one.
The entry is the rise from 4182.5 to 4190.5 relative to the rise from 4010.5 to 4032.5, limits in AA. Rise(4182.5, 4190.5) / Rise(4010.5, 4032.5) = 2.1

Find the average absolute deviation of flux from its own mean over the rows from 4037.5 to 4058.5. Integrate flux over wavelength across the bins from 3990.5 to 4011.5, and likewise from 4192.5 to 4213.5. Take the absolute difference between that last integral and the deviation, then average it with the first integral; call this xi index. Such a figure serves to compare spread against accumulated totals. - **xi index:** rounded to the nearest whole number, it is 188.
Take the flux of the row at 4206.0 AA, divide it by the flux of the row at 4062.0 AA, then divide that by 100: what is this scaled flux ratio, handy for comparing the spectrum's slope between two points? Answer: 0.0082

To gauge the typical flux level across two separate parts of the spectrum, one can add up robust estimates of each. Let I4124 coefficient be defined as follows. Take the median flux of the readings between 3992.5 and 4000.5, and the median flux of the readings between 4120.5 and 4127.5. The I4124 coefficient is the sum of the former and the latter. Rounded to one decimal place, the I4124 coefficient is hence 17.9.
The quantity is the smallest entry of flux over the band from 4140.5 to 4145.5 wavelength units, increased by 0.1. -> 7.2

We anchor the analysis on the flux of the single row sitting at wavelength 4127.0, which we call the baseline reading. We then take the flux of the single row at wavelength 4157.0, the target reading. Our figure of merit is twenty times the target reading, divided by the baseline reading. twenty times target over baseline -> 17.3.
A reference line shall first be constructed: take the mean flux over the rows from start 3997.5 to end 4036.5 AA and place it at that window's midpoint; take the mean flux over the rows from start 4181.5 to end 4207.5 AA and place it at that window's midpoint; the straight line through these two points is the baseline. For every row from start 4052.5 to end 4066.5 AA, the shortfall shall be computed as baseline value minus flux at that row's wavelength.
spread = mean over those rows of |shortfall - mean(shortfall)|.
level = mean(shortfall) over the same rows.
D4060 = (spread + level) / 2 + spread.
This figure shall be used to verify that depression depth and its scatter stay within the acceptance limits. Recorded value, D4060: 1.47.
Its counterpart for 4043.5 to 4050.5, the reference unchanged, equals 1.28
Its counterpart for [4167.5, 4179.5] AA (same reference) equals 1.53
